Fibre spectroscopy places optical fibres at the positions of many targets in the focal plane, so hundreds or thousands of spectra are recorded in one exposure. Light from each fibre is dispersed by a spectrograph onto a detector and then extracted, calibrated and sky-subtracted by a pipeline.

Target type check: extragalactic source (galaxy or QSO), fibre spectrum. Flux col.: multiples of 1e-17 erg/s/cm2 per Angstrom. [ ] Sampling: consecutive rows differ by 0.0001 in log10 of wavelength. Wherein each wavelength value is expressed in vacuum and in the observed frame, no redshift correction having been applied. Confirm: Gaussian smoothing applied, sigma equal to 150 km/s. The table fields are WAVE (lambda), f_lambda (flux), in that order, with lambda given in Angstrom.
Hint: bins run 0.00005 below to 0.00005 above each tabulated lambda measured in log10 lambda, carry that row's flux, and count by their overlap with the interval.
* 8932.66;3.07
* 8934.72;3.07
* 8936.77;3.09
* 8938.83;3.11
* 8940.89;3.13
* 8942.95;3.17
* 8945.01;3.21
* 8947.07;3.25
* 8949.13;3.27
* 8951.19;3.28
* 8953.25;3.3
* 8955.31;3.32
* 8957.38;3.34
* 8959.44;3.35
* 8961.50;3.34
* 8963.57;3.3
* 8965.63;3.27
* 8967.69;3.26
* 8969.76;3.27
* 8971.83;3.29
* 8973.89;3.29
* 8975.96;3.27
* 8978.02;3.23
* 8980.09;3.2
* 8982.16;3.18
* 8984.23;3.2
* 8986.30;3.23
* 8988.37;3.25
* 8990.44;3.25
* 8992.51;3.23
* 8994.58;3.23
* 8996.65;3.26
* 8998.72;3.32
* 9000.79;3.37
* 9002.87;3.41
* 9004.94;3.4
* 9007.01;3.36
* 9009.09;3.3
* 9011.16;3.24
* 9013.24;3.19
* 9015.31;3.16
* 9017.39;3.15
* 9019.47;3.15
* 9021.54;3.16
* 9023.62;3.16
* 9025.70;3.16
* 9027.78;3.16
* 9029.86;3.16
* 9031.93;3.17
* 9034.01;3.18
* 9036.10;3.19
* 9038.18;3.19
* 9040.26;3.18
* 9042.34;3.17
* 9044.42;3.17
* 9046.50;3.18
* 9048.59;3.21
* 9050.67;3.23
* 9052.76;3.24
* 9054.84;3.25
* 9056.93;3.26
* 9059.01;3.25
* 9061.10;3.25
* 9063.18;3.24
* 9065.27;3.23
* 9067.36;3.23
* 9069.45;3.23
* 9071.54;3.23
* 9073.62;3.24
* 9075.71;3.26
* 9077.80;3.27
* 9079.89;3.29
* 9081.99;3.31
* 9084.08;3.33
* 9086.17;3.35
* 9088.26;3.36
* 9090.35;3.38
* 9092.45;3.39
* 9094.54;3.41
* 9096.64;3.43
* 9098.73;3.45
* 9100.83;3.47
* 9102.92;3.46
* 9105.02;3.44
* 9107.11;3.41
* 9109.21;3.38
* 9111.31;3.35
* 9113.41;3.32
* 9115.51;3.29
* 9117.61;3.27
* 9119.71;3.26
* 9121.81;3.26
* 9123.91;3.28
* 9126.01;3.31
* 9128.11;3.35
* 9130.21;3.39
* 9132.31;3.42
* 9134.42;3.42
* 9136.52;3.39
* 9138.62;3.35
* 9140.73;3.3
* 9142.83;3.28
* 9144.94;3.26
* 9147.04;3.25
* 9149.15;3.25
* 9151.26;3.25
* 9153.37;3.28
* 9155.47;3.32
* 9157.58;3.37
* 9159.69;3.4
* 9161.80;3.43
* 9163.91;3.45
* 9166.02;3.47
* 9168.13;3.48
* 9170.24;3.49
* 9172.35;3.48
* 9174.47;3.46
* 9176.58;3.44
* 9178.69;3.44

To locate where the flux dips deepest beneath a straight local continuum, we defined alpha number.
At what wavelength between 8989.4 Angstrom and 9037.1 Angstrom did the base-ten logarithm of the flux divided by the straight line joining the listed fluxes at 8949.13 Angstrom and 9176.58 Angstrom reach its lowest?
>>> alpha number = 9019.47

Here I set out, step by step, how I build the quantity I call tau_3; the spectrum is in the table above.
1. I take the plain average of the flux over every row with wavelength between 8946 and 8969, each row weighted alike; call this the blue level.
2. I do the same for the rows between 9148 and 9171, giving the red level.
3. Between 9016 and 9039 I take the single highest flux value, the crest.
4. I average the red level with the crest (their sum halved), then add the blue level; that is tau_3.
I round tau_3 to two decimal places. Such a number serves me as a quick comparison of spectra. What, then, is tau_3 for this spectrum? 6.58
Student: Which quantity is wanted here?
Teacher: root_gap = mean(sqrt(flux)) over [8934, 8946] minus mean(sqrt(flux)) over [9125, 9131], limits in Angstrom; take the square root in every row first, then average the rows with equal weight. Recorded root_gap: -0.061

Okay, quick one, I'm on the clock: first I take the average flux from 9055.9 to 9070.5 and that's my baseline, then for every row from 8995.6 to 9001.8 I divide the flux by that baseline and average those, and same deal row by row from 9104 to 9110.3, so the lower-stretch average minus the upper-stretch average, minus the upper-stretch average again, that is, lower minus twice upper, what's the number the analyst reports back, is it -1.08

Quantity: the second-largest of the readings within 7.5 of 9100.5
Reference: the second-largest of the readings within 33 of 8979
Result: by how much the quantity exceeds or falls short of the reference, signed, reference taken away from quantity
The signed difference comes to 0.06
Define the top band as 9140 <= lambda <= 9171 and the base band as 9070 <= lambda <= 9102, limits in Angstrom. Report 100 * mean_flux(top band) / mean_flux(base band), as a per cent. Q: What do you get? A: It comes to 100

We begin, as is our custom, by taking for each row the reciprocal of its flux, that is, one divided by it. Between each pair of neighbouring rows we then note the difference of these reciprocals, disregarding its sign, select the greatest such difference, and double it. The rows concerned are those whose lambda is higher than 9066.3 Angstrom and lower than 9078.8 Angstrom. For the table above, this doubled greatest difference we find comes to 0.0038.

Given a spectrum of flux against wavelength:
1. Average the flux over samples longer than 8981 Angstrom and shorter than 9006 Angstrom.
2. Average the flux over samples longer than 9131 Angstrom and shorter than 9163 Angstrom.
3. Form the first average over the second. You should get 0.98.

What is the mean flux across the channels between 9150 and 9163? 3.34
